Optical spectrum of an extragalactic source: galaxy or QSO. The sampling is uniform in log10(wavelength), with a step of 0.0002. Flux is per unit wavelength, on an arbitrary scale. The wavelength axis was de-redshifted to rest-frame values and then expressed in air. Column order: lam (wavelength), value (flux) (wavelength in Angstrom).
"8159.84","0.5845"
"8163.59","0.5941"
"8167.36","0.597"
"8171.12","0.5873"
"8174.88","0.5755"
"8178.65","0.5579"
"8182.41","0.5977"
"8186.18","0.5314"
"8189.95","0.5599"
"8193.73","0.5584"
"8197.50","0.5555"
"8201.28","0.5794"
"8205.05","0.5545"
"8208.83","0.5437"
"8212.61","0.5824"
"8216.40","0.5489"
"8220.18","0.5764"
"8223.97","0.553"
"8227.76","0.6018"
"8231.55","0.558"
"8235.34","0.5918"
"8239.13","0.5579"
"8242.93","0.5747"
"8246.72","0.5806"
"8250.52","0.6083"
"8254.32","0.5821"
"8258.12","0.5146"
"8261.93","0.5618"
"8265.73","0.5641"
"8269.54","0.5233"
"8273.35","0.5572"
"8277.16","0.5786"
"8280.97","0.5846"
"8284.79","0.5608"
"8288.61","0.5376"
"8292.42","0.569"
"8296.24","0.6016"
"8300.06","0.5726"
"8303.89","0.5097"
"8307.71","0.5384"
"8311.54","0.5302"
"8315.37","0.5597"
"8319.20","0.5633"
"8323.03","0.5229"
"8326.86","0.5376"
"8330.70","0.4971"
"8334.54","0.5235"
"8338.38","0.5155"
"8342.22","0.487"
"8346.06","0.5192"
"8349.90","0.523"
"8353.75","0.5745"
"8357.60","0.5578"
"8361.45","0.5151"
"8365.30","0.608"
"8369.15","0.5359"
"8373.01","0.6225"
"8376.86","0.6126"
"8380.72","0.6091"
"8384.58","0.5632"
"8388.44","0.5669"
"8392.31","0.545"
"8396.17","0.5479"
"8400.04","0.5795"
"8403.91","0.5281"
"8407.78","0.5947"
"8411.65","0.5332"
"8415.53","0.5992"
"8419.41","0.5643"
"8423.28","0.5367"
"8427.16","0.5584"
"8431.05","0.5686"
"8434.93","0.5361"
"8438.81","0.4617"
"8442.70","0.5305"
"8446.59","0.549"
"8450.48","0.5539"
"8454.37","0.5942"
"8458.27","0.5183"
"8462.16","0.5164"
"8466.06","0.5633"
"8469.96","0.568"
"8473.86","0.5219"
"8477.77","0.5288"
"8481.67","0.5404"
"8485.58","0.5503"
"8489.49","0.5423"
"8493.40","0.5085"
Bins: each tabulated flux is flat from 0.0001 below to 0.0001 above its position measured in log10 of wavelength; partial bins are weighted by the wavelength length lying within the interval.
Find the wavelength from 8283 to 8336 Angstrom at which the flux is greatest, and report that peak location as 8296.24 Angstrom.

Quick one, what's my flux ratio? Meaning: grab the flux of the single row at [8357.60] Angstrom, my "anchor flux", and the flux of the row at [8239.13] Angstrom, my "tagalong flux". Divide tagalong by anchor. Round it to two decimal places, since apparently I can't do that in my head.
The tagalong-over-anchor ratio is 1.00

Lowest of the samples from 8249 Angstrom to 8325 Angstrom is 0.5097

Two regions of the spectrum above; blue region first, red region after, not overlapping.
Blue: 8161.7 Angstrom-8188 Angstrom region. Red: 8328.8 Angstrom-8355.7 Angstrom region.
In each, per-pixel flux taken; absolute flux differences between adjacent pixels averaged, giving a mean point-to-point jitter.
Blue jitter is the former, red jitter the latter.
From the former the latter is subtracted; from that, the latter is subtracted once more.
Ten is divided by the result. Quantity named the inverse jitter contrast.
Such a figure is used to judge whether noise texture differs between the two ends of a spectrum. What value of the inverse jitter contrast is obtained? -393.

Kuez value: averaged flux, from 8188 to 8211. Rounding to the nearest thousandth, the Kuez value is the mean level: 0.559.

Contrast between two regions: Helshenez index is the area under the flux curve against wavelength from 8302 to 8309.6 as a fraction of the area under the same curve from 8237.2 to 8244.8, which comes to 0.93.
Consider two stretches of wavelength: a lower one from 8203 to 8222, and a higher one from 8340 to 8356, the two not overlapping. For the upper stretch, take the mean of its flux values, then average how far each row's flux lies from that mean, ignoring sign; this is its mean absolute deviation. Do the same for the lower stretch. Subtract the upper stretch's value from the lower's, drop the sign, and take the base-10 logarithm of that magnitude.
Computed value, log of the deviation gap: -2.01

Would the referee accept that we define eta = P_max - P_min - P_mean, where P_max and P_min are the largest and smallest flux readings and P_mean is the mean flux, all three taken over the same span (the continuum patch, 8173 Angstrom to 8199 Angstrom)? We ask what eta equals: -0.496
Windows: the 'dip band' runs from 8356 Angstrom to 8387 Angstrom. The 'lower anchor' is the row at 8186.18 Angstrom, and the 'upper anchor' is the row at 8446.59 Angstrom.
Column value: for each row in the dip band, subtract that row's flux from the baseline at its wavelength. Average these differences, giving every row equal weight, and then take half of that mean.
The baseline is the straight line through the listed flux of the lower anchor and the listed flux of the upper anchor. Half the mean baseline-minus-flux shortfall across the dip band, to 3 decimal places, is -0.017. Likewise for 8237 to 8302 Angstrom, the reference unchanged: -0.015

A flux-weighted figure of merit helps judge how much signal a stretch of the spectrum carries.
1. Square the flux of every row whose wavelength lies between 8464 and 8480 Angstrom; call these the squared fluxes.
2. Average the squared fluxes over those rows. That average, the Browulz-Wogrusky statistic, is 0.30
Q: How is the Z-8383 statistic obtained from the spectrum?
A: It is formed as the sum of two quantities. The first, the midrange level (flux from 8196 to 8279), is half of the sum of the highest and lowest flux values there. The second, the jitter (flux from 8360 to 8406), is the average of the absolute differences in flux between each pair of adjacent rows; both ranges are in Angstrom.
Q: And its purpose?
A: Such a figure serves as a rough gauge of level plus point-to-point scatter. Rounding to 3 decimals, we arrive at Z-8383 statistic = 0.600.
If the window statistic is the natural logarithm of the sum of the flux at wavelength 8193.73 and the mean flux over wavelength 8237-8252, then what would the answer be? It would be 0.13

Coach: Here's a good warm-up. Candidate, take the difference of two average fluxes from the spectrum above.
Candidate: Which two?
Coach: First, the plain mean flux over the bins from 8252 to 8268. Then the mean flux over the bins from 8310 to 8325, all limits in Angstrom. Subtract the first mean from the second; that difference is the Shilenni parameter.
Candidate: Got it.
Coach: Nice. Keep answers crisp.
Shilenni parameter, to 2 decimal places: -0.01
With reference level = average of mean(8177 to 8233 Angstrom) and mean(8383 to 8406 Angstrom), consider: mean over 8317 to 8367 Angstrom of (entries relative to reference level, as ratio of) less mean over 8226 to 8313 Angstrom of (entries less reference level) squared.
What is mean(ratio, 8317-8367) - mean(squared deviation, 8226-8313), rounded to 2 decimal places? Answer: 0.95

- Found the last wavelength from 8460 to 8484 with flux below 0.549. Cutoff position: 8481.67 Angstrom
